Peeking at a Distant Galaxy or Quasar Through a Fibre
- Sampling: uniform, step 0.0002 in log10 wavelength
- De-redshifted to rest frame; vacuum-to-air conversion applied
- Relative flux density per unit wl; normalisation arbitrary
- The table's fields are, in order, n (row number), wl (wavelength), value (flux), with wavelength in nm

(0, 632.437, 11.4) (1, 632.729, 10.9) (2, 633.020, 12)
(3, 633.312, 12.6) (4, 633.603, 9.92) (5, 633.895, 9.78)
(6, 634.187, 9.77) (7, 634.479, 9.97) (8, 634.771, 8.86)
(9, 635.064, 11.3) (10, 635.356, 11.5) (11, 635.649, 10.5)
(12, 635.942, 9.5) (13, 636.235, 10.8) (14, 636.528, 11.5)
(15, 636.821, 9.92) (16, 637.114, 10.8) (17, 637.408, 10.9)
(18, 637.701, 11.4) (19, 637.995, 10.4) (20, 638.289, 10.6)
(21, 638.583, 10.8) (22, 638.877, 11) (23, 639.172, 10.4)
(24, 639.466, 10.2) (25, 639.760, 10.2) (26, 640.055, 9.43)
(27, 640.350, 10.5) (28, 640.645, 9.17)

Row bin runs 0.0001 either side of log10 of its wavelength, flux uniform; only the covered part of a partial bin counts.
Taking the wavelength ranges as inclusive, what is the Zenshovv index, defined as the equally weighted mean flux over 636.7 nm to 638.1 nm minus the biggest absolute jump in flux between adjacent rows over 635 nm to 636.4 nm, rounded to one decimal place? 9.4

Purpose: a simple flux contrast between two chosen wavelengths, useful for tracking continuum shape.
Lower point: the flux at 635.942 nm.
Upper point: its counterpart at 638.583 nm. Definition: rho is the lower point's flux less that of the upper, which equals -1.3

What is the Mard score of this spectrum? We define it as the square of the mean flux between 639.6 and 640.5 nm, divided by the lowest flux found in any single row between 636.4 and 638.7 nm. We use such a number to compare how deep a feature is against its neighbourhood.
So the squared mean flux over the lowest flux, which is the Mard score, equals 10.2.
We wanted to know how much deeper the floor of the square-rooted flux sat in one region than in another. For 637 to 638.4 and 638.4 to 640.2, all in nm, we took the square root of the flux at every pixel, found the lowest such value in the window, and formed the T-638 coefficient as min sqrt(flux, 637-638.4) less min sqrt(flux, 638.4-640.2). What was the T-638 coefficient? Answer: 0.15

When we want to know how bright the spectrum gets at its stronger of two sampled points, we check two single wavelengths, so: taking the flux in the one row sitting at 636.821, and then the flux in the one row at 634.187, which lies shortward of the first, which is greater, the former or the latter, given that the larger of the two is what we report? 9.9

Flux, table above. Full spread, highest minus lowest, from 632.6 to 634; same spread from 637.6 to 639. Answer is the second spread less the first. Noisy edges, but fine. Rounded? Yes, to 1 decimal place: -1.8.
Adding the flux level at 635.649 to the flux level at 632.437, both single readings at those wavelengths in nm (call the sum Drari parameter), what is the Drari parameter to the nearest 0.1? 21.9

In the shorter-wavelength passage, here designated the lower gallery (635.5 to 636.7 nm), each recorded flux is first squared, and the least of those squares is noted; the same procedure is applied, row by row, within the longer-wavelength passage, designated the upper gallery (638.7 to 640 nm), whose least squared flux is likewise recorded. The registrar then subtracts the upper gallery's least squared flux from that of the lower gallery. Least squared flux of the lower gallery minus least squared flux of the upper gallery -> -14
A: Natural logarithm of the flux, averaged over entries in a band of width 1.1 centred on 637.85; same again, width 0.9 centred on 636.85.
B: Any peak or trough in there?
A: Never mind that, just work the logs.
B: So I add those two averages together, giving 4.75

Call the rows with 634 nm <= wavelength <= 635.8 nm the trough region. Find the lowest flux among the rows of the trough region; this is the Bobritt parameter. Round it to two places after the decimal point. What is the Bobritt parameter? 8.86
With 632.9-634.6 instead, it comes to 9.77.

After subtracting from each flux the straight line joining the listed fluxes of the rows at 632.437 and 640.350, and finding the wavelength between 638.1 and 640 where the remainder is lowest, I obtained 639.466 nm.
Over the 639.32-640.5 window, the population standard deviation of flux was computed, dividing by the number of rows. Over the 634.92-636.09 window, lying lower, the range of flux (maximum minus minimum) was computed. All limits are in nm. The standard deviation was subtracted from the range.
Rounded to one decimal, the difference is 1.6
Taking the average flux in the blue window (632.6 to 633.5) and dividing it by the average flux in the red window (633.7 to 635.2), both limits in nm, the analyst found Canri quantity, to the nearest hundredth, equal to 1.19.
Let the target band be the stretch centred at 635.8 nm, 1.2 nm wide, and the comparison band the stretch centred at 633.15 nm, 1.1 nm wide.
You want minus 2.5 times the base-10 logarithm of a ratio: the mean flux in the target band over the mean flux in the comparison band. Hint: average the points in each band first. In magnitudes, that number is 0.08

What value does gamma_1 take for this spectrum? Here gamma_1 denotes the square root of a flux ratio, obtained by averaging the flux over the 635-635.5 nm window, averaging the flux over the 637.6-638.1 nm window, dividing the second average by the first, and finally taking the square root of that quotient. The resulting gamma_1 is 0.98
